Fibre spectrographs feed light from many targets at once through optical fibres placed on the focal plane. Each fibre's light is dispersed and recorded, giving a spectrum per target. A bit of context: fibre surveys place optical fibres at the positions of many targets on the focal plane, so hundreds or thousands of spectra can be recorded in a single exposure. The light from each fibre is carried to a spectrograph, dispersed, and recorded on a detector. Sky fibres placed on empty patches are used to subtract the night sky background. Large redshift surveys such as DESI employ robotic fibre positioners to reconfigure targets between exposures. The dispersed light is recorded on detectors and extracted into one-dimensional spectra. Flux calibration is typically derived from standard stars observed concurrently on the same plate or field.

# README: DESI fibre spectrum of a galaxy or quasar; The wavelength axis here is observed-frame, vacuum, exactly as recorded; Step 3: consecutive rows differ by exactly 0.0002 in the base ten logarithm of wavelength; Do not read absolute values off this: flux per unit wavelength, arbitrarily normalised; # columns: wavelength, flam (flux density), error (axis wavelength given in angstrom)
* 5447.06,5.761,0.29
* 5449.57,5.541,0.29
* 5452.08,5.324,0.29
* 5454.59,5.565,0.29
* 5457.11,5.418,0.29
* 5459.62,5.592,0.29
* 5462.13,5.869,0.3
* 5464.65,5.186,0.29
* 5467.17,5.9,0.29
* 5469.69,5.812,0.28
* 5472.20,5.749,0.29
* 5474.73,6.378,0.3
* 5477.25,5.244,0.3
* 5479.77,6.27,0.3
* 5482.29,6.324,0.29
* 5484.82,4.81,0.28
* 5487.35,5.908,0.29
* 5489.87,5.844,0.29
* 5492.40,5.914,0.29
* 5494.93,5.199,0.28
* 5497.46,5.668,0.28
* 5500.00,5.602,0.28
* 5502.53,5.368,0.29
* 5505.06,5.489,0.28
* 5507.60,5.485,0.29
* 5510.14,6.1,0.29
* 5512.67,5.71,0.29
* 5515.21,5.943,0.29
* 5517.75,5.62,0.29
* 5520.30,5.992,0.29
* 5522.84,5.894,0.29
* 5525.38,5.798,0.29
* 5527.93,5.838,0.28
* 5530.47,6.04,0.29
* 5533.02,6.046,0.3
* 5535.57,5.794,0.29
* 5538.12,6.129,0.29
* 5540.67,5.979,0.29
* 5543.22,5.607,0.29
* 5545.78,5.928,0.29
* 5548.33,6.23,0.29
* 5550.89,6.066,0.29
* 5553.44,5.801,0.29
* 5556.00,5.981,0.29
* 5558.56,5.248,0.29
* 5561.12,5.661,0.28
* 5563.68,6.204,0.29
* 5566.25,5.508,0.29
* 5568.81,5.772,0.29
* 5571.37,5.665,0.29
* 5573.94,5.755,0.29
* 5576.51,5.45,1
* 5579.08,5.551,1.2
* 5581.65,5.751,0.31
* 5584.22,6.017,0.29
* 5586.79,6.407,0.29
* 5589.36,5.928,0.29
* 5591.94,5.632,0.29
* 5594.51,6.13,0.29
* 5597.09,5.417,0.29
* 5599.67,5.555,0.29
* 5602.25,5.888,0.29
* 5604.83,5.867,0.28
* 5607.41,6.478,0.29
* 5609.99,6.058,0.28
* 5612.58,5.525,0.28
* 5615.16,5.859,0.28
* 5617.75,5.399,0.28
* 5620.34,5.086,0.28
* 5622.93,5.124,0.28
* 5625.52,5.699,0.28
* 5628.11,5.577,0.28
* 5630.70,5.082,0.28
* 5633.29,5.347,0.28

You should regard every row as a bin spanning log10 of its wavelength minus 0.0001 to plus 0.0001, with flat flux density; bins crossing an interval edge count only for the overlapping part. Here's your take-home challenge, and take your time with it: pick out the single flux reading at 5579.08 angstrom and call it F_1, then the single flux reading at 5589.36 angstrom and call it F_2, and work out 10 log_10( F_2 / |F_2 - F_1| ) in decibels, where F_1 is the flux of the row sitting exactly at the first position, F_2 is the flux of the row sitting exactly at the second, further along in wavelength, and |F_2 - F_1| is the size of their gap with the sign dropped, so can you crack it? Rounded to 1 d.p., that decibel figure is 12.0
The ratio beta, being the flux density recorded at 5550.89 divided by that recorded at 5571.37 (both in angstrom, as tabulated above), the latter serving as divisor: 1.07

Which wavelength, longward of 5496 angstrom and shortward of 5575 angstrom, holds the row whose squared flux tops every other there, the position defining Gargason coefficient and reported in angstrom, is 5548.33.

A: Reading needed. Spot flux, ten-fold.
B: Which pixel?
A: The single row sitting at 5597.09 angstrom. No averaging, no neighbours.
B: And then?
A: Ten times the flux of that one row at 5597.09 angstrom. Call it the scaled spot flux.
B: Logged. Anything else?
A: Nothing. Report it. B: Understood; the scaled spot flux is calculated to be 54.2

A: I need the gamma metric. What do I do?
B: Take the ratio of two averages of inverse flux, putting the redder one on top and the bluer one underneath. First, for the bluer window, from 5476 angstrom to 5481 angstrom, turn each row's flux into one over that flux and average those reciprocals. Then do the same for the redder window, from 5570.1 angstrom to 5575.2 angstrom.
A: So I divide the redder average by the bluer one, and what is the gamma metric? 1.00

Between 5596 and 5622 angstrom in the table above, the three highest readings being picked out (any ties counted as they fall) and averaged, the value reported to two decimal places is 6.14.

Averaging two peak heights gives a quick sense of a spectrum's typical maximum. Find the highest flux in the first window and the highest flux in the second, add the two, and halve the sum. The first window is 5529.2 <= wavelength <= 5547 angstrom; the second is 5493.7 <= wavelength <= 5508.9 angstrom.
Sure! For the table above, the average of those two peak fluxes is 5.90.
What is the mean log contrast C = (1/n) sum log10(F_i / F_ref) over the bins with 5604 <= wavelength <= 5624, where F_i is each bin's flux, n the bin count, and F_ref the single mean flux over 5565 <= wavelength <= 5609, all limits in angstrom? -0.012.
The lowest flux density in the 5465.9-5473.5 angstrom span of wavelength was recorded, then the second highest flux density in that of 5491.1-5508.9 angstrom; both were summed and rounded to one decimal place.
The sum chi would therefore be 11.4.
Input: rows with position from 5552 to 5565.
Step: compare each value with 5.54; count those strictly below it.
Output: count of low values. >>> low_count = 1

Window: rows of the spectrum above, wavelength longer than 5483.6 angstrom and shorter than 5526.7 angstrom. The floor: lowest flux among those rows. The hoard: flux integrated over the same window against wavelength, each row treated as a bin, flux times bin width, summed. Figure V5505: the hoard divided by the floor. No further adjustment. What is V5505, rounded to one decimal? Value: 50.8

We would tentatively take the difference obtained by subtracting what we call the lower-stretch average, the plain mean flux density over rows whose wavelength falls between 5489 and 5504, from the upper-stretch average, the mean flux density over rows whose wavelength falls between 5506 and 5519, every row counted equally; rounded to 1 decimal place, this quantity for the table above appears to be 0.2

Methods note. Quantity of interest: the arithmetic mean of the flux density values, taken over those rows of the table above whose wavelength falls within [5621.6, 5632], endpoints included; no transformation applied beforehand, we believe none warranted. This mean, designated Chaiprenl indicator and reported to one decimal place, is 5.4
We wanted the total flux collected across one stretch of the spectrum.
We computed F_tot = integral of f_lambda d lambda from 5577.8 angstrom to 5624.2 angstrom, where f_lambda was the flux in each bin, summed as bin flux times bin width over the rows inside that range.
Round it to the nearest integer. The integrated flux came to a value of 267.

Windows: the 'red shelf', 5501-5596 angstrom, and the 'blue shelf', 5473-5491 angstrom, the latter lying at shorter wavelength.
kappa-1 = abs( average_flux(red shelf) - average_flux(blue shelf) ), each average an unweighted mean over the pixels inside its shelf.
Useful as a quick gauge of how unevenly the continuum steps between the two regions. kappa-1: 0.00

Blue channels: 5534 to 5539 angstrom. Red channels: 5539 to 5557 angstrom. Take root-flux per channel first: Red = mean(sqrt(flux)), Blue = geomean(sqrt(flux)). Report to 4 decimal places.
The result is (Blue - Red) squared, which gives 0.0000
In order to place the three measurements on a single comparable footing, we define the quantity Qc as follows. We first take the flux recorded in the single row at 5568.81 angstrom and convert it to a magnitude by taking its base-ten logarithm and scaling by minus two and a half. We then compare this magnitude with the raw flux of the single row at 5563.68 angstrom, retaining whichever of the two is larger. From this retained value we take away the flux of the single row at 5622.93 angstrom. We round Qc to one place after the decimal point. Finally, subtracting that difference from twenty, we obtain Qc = 18.9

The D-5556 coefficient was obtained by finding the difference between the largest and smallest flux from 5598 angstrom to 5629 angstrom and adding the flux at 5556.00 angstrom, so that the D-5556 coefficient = 7.37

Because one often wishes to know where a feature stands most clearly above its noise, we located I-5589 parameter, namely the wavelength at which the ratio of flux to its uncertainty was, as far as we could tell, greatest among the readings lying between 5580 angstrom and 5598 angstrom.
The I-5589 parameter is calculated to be 5586.79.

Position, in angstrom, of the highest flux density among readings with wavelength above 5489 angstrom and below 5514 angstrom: 5510.14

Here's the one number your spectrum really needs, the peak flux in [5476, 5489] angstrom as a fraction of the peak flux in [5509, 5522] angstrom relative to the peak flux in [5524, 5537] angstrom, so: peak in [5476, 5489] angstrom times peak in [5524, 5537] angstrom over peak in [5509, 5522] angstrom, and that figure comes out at 6.3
